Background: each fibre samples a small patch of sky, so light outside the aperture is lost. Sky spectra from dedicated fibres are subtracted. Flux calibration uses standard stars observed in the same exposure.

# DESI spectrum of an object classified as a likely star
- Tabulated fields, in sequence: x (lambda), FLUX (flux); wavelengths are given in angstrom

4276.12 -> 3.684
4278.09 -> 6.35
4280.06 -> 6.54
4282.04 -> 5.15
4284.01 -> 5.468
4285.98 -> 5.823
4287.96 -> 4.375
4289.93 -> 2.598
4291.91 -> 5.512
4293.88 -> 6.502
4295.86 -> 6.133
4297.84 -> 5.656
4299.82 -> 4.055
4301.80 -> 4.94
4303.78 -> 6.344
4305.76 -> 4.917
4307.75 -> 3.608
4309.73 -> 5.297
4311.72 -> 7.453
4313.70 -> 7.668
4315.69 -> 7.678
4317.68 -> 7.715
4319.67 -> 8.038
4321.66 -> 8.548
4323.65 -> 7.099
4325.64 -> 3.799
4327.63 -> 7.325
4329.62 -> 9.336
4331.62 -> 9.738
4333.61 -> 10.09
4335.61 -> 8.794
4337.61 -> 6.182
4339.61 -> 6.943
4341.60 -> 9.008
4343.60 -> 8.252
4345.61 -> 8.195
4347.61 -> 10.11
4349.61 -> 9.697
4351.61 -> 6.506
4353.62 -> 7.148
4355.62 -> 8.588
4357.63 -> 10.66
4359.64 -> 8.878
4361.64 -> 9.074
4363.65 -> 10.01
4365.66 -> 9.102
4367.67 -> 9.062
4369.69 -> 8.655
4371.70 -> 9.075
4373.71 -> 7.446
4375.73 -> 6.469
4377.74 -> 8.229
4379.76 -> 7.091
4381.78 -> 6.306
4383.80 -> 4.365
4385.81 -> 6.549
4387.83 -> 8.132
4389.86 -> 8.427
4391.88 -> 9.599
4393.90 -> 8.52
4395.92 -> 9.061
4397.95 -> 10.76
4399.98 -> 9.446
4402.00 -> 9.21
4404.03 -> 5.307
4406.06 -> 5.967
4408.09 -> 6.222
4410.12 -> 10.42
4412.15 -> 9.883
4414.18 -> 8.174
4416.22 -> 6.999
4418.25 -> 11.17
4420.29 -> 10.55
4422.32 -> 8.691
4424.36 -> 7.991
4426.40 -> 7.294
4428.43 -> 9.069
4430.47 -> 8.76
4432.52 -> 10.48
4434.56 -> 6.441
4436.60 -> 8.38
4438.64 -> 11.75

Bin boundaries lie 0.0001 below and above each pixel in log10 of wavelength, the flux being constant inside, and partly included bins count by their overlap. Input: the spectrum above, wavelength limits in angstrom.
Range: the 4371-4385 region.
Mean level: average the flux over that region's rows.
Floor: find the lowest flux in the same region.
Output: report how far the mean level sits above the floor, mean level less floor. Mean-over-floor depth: 2.6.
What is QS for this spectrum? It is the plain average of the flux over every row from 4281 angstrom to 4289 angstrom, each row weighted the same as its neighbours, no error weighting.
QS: 5.2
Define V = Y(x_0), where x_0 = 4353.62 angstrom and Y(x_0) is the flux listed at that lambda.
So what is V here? 7.148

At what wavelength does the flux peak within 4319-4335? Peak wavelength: 4333.61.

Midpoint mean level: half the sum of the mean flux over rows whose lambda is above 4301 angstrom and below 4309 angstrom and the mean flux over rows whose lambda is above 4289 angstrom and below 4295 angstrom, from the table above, 4.9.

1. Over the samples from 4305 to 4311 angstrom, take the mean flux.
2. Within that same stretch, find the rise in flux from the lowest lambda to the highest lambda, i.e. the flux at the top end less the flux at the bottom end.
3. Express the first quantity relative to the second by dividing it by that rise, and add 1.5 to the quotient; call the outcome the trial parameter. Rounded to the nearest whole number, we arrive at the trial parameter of 14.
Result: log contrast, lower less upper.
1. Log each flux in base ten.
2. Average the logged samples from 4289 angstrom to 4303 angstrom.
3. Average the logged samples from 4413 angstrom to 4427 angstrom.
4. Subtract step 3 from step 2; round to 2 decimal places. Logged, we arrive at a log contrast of -0.25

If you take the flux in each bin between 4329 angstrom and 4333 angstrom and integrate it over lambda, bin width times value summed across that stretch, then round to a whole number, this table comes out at 38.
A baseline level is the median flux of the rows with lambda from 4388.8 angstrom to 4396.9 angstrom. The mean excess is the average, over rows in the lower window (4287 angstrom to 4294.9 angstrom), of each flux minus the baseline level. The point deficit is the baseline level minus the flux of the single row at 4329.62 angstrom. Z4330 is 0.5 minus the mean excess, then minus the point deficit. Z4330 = 5.1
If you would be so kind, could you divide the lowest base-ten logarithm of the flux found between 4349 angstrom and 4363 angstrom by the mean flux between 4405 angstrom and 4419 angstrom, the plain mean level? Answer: 0.10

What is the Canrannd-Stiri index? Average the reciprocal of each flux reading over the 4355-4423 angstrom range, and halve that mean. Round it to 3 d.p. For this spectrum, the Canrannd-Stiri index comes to 0.062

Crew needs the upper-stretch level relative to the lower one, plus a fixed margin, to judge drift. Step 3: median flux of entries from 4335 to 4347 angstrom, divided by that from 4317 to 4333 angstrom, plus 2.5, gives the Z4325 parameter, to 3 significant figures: 3.54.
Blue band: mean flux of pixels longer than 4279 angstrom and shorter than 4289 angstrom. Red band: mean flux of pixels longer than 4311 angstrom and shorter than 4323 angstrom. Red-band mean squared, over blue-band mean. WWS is 11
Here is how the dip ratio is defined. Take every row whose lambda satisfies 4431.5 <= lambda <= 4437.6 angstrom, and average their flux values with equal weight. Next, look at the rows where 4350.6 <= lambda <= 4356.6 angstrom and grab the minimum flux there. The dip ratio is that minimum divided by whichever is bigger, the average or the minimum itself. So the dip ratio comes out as 0.8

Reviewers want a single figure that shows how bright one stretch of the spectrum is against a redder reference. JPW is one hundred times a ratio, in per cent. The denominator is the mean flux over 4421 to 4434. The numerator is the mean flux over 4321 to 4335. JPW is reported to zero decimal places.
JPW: 92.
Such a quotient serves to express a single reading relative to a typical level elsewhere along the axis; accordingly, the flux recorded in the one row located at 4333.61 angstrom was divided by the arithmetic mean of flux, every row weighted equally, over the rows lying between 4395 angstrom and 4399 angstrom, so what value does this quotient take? 1.02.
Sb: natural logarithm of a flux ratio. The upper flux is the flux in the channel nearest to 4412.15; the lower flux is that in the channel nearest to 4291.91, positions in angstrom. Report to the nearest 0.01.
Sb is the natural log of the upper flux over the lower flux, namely 0.58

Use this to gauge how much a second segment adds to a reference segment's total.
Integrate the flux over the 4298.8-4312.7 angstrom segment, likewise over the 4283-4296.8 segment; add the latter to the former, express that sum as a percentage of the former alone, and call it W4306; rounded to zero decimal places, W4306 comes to 199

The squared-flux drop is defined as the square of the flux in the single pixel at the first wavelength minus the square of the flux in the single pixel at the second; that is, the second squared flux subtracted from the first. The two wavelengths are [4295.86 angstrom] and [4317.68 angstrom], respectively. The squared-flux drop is -22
